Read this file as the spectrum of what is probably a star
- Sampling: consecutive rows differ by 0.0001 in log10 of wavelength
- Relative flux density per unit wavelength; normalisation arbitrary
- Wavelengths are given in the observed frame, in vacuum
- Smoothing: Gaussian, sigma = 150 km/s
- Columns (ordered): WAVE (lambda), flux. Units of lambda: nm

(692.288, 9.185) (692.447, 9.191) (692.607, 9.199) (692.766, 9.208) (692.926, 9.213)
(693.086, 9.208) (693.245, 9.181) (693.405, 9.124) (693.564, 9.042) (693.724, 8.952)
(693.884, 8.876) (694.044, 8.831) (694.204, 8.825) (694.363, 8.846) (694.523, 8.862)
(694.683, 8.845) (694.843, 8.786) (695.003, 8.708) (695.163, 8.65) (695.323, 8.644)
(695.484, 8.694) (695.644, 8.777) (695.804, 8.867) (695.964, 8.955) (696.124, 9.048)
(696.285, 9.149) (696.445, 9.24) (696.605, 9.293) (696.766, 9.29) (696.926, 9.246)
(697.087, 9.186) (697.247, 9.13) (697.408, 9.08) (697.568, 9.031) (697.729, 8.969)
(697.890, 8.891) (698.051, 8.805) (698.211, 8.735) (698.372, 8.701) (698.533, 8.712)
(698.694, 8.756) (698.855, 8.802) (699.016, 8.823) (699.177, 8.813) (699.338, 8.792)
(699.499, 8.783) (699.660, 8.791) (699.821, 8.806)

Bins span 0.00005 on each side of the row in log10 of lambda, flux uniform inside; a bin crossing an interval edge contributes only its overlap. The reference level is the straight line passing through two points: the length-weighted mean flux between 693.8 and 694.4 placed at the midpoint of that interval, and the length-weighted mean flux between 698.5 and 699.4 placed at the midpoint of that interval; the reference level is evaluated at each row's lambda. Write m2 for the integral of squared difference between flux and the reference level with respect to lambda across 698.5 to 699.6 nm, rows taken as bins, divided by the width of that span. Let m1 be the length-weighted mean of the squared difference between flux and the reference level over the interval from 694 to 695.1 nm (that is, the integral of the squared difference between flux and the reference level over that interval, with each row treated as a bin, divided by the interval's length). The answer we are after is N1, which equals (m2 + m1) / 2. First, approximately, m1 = 0.003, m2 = 0.001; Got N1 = 0.00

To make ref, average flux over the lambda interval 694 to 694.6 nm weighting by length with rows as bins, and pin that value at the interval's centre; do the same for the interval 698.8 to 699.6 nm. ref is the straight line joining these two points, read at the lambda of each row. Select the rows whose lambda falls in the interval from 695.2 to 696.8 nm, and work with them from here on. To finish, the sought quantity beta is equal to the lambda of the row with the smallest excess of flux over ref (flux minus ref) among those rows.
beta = 695.323 nm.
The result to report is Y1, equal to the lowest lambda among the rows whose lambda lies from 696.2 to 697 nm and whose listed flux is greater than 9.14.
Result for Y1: 696.285 nm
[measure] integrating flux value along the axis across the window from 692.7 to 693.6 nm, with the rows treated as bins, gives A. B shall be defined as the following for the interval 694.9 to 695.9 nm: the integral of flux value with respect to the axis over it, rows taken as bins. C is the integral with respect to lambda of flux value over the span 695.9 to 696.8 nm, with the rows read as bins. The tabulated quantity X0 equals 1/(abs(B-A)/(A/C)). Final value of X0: 2.1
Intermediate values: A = 8.3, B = 8.73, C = 8.2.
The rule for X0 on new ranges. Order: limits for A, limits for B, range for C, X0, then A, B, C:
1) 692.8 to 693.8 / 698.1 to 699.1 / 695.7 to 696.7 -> 2.7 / 9.1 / 8.76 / 9.1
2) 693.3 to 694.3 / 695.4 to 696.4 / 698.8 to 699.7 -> 43.3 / 8.9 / 8.92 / 7.9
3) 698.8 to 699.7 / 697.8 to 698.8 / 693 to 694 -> 1.0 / 7.9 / 8.77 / 9.1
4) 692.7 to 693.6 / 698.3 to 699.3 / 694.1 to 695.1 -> 1.8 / 8.3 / 8.77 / 8.8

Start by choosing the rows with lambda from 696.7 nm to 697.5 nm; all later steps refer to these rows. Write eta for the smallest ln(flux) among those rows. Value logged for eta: 2.21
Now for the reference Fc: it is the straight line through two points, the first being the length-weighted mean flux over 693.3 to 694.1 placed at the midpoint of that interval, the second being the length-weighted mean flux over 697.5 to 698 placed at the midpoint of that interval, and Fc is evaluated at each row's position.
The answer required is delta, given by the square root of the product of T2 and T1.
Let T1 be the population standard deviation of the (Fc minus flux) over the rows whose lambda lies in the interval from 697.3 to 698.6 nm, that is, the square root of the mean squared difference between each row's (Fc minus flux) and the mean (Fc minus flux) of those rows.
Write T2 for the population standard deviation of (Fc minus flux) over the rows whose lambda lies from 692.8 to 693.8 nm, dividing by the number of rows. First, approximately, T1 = 0.136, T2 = 0.09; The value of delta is 0.11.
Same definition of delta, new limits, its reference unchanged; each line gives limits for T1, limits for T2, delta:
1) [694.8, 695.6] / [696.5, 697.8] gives 0.07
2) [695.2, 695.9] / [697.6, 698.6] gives 0.09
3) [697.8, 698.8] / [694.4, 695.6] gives 0.07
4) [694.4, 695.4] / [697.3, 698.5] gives 0.11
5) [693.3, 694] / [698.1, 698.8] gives 0.04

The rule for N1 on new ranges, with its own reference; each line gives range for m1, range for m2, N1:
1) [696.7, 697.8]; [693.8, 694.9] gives 0.06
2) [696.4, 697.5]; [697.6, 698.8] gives 0.09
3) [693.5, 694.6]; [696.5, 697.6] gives 0.08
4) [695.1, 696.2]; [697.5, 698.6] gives 0.02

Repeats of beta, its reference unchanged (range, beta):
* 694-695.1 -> 695.003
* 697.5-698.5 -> 698.372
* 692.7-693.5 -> 693.405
